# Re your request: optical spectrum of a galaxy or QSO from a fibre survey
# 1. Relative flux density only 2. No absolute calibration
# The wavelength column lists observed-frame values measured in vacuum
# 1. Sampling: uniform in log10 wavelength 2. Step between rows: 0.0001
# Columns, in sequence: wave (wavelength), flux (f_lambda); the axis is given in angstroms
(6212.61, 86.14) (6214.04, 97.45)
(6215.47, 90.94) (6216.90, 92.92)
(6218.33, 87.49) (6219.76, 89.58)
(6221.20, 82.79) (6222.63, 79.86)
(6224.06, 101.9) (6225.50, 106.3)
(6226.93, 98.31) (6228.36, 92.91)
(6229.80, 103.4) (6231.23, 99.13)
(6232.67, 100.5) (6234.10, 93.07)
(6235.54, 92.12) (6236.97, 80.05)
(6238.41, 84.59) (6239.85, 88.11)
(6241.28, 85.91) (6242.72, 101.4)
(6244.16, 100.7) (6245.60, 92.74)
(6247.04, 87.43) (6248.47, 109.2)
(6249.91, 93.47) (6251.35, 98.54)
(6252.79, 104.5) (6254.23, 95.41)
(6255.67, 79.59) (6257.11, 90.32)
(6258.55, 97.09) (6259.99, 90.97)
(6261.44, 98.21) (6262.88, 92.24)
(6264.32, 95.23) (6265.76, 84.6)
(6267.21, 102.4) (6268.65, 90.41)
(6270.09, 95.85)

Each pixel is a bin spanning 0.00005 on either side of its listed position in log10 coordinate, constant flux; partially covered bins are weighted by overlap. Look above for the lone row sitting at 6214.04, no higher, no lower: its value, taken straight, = 97.45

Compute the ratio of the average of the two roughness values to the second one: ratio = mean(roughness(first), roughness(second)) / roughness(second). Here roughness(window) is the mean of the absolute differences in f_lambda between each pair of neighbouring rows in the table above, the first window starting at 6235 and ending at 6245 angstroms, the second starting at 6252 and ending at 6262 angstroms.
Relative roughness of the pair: 0.85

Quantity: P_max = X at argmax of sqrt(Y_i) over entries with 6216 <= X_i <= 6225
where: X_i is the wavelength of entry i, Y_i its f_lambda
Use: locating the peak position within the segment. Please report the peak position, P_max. 6224.06 angstroms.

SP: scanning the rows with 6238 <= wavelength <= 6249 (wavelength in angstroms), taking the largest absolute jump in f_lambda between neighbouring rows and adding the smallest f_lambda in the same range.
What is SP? 106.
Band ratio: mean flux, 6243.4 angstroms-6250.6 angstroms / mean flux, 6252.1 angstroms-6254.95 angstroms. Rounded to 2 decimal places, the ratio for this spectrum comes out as 0.97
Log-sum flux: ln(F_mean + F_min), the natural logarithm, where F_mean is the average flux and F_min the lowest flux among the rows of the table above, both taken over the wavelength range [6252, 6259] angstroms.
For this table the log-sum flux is 5.15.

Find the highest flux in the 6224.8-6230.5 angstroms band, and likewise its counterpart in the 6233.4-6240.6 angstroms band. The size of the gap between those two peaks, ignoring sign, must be 13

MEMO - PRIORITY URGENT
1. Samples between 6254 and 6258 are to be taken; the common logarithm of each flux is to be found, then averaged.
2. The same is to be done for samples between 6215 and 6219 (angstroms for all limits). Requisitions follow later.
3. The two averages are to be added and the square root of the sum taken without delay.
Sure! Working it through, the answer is 1.975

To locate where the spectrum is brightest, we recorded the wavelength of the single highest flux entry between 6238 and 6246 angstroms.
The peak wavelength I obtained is 6242.72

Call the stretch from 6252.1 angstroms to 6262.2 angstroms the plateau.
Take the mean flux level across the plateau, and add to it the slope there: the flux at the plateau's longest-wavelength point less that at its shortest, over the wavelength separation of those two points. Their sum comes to 93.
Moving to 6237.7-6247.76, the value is 92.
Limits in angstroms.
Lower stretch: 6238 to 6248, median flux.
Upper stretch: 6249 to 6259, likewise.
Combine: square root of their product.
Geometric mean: 91.7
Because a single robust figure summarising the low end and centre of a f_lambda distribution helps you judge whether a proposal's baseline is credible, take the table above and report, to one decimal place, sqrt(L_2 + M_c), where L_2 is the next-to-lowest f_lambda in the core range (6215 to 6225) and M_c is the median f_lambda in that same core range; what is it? 13.1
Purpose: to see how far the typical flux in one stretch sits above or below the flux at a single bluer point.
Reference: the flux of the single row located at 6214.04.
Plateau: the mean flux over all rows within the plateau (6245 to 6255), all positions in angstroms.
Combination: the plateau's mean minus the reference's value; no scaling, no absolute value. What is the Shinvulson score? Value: 0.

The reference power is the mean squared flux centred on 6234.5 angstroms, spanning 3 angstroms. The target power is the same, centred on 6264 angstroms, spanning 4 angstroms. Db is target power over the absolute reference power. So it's 0.962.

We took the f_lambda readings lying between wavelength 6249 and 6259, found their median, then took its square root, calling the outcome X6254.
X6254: 9.77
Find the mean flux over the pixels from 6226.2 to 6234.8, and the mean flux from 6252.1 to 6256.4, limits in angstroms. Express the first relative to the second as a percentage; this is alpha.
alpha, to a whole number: 105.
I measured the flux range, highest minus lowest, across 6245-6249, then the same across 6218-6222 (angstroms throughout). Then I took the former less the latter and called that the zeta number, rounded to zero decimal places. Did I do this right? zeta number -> 15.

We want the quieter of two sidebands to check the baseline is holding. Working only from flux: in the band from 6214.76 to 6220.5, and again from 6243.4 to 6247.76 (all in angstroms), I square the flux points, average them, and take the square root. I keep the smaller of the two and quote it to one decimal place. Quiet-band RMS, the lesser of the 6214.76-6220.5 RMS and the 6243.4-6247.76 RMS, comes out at 90.3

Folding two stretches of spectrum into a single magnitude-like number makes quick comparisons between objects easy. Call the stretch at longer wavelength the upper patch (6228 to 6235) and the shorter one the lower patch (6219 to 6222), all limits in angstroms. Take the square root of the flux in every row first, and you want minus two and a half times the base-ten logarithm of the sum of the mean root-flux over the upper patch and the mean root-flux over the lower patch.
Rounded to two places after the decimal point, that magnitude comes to -3.21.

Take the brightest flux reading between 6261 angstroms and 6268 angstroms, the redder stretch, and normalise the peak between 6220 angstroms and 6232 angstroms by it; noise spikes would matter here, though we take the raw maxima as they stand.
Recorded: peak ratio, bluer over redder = 1.04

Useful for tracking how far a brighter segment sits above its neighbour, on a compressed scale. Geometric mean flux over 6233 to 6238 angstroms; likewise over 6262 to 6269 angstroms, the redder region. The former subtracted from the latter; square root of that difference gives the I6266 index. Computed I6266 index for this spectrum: 2.1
